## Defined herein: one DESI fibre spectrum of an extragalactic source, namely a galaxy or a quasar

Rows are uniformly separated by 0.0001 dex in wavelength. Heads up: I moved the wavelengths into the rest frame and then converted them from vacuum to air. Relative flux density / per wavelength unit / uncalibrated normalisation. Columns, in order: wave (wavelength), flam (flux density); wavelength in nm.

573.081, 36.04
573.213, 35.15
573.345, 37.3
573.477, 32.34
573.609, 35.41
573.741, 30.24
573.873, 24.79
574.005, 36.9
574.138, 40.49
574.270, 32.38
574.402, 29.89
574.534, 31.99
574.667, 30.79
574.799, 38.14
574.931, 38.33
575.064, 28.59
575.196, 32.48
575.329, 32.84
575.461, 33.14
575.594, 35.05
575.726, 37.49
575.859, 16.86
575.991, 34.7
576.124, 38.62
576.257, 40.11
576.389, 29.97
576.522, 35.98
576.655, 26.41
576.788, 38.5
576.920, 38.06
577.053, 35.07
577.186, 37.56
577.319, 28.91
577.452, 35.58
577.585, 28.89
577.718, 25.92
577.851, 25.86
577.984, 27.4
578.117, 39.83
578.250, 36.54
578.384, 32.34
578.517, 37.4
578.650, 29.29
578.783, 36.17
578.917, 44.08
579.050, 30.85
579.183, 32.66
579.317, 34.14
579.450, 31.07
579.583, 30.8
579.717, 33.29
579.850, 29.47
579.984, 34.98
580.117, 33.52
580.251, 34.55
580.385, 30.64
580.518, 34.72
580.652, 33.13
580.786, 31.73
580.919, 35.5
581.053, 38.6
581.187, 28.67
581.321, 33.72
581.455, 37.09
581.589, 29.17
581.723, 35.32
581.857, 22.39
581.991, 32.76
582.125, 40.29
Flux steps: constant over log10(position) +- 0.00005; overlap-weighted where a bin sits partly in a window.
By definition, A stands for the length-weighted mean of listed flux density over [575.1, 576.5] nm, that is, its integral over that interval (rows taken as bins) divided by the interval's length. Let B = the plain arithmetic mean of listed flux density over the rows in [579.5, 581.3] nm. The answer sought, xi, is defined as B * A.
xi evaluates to 1095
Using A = 33.1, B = 33.0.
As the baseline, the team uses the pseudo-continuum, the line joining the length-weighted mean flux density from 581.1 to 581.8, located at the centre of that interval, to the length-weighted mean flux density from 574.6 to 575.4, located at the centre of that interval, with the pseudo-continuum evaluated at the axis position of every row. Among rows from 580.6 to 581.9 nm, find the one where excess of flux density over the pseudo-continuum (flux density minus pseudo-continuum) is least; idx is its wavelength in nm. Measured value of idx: 581.857 nm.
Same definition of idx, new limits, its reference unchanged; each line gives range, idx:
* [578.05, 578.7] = 578.650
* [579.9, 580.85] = 580.385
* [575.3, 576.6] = 575.859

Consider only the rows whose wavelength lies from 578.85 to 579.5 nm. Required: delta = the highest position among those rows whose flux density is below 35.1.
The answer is 579.450 nm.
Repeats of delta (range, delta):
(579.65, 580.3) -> 580.251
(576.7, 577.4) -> 577.319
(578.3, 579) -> 578.650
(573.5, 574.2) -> 573.873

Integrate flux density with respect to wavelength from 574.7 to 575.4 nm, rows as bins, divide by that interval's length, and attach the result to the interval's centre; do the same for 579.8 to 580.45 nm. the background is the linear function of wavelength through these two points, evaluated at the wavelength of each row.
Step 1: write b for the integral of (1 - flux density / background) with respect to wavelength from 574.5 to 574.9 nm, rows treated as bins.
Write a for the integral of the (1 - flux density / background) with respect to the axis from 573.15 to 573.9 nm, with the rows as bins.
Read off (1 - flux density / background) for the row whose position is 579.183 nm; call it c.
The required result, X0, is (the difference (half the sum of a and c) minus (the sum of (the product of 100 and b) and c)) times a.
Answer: 0.006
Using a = 0.03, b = -0.002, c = 0.01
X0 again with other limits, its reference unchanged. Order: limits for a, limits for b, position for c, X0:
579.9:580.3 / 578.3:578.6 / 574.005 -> -0.025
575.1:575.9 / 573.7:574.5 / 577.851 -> -0.205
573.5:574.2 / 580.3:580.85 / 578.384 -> 0.001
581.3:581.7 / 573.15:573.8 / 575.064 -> 0.007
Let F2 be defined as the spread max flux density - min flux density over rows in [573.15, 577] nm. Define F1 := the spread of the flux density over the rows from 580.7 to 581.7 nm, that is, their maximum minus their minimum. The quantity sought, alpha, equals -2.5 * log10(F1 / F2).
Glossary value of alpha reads 0.9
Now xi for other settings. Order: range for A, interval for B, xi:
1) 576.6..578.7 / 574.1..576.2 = 1090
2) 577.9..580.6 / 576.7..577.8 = 1129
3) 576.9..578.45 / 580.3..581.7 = 1082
